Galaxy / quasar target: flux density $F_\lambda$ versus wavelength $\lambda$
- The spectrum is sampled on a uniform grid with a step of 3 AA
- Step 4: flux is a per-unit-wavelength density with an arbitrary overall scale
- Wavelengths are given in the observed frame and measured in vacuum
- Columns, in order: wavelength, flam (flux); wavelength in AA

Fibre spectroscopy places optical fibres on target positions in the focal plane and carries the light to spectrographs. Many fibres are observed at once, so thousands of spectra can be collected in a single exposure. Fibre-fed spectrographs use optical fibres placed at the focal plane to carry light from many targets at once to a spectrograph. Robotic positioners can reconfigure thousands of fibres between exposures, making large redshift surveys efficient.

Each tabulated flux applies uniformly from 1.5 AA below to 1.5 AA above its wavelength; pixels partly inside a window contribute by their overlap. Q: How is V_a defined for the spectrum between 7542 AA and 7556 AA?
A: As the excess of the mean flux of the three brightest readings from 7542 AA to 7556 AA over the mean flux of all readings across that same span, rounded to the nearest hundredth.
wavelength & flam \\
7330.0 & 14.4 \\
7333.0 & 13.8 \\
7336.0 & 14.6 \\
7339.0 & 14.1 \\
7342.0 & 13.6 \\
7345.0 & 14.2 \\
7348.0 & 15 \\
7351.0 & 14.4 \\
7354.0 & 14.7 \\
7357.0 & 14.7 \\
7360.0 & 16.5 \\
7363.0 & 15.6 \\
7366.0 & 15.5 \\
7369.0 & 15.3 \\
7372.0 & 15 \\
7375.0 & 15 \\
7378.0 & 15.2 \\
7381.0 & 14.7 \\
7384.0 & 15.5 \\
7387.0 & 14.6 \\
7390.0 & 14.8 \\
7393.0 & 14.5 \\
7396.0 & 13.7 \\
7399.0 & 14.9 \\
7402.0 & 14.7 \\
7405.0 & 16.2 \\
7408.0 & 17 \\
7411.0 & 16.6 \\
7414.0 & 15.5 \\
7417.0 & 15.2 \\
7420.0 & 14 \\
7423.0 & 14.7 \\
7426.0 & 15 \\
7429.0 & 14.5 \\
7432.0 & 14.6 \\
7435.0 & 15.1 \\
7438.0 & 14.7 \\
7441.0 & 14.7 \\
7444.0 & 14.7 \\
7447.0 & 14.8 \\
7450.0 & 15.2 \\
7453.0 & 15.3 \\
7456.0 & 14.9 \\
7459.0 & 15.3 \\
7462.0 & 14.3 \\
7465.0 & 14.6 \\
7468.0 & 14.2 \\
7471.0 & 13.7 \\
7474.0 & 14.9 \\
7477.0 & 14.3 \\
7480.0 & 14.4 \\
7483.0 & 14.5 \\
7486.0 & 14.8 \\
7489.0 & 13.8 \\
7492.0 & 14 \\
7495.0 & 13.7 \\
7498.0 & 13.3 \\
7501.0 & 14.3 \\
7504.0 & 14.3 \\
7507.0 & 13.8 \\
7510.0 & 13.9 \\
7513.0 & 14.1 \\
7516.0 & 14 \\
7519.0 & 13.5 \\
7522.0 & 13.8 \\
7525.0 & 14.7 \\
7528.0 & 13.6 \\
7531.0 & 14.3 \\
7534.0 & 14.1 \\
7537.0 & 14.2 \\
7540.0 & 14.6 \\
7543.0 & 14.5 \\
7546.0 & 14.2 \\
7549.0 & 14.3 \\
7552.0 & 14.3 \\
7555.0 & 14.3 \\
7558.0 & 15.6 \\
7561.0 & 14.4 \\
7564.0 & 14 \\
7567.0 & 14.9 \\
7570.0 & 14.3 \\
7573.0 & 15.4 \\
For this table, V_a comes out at 0.05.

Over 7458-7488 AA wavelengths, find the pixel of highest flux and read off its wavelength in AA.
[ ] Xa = 7459.0 AA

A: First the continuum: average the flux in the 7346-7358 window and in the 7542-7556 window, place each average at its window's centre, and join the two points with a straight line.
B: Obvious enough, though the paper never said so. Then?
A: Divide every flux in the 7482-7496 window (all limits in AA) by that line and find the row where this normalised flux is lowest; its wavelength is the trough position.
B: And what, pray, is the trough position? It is 7495.0 AA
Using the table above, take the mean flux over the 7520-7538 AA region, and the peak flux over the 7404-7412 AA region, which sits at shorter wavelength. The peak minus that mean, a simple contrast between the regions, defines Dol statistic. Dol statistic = 2.9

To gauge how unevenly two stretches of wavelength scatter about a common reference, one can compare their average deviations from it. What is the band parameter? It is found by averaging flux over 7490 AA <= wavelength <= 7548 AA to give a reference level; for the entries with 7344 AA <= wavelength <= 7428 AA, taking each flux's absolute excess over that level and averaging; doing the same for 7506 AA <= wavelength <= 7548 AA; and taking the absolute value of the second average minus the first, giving 0.8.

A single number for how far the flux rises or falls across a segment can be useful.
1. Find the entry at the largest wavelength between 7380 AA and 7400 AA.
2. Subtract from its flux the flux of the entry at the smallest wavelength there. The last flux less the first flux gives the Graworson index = 0.20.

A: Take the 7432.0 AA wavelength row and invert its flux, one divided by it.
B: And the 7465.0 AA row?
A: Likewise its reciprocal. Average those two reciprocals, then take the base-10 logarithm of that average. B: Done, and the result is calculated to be -1.16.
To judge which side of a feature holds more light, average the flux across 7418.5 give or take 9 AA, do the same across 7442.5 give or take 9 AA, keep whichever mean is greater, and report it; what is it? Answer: 15.2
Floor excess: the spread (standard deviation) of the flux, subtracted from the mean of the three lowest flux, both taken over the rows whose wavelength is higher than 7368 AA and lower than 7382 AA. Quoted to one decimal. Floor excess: 14.7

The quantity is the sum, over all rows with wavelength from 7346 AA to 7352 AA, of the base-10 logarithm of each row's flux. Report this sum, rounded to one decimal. 2.3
